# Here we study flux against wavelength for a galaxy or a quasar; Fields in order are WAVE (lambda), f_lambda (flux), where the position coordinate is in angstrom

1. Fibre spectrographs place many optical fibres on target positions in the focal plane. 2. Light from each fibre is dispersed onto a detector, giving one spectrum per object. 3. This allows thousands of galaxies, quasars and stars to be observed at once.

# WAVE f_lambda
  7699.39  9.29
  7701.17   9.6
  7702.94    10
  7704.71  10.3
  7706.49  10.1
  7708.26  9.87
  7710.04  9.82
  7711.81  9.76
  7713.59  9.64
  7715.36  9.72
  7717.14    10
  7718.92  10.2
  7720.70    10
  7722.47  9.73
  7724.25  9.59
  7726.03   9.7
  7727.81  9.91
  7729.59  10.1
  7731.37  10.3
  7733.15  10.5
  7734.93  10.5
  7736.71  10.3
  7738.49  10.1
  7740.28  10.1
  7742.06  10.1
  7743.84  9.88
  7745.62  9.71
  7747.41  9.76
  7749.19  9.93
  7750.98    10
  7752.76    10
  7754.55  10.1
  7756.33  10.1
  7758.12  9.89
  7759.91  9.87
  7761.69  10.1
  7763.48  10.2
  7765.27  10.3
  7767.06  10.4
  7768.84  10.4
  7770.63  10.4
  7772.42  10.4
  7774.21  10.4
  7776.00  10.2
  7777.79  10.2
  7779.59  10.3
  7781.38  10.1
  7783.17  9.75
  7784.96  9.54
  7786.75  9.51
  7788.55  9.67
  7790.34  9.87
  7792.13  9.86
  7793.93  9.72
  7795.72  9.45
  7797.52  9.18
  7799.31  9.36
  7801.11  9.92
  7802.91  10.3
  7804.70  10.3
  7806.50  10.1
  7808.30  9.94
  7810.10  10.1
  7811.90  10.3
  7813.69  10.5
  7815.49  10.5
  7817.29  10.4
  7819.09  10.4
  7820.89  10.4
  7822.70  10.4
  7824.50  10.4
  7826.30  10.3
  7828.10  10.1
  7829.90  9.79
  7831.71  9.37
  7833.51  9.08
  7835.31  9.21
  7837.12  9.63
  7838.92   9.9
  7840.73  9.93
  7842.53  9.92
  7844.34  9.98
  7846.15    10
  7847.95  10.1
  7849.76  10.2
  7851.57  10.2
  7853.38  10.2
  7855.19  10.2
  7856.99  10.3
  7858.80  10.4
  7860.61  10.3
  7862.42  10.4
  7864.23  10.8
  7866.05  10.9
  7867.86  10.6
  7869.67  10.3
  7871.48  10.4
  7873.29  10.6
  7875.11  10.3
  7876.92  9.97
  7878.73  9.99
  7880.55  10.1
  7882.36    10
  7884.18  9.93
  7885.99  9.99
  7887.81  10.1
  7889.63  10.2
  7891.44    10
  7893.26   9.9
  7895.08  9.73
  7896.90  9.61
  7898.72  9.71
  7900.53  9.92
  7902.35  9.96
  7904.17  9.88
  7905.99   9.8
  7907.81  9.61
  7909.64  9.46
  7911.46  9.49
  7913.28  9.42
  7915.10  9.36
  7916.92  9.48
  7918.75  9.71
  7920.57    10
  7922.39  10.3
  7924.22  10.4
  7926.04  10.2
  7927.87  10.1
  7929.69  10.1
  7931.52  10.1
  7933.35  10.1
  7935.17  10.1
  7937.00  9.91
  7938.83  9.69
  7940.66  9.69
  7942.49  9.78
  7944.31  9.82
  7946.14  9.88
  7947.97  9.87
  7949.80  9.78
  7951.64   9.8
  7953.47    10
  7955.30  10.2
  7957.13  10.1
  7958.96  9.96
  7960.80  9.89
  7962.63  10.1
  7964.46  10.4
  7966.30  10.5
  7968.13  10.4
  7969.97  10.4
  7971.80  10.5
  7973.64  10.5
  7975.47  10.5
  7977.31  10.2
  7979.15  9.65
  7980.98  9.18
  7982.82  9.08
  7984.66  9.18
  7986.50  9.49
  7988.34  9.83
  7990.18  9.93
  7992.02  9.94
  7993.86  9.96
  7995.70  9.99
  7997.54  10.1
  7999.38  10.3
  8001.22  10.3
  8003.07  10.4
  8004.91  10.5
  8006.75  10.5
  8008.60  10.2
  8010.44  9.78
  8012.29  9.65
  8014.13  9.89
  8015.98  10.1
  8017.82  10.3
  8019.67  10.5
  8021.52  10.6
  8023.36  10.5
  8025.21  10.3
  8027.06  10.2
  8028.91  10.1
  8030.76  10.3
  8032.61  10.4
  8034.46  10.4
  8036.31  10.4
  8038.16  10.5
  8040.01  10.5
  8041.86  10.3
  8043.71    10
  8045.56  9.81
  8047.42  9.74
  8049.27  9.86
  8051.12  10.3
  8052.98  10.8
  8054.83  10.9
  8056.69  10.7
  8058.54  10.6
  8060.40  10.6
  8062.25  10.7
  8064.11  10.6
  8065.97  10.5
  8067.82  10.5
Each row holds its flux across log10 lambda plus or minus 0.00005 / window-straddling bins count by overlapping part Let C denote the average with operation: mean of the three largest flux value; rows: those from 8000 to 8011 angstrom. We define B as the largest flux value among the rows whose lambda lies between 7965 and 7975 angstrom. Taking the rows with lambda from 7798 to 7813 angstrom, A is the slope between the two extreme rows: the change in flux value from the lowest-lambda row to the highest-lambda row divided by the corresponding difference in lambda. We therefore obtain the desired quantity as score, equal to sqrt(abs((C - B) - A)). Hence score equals 0.33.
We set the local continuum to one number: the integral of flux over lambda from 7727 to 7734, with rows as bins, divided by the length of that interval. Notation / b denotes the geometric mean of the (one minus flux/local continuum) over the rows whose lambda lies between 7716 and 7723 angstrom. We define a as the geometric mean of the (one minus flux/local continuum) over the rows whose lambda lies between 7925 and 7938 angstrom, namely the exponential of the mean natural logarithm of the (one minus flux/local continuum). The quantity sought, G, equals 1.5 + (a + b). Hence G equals 1.52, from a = 0.01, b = 0.009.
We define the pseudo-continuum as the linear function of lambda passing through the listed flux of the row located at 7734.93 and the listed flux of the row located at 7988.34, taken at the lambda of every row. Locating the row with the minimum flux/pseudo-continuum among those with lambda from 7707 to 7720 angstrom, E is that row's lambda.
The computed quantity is 7713.59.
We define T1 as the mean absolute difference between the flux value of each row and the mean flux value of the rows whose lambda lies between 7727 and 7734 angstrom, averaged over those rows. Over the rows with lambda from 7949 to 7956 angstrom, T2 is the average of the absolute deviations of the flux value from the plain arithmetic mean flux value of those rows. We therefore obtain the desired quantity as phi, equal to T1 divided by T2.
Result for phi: 1.27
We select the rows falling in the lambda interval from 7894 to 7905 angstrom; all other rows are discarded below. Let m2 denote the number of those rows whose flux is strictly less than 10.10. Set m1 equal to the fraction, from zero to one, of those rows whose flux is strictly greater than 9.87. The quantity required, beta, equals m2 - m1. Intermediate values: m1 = 0.50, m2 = 6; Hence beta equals 5.5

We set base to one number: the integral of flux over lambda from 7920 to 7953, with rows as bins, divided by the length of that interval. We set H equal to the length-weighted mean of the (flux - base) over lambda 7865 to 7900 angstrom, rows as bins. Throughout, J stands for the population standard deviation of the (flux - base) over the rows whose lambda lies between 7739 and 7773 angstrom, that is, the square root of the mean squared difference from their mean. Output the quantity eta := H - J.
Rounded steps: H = 0.15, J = 0.21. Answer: -0.07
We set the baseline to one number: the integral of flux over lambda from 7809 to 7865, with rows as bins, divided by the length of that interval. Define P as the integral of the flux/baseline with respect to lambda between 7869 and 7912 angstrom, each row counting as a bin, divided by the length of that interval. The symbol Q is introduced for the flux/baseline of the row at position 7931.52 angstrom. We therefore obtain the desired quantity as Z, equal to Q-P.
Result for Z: 0.014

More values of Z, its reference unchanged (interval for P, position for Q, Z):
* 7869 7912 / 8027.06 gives 0.024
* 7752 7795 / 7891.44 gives -0.005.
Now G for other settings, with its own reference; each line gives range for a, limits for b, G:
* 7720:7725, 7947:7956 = 1.55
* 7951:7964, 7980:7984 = 1.62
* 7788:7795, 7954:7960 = 1.55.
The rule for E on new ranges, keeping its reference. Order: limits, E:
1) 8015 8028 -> 8015.98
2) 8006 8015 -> 8012.29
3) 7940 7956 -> 7940.66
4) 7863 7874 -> 7869.67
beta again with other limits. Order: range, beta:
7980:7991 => 5.8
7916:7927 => 2.3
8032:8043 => -1.0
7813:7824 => -1.0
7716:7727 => 4.5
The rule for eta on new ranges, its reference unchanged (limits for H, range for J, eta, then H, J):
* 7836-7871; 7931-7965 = 0.06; 0.24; 0.18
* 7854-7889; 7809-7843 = -0.12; 0.31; 0.43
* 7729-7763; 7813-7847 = -0.33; 0.09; 0.43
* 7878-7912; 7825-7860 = -0.48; -0.11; 0.36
